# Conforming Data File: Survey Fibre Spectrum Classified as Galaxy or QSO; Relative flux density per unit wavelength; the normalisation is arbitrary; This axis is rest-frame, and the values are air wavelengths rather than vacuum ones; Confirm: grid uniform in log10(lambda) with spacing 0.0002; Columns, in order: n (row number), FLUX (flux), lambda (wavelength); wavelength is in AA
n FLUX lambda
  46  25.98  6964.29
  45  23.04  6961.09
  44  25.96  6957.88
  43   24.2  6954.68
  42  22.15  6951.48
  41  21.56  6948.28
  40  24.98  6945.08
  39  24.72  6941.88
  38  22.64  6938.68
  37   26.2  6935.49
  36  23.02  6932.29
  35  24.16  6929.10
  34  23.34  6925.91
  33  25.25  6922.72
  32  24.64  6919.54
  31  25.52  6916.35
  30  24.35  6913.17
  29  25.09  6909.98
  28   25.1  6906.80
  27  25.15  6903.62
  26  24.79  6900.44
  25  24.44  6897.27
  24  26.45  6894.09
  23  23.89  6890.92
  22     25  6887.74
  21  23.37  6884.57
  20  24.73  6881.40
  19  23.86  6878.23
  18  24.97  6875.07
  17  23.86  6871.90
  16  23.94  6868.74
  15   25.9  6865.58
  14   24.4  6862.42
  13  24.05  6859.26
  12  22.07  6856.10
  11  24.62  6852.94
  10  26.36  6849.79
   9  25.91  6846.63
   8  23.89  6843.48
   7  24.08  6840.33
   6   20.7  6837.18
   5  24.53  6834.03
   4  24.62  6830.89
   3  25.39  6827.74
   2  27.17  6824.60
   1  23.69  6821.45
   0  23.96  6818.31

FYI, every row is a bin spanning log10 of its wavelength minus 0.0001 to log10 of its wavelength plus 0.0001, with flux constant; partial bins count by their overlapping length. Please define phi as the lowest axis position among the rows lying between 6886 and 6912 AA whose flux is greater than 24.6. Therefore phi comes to 6887.74 AA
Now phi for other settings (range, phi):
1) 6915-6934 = 6916.35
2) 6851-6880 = 6852.94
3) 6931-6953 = 6935.49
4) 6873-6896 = 6875.07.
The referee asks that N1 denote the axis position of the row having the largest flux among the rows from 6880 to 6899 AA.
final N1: 6894.09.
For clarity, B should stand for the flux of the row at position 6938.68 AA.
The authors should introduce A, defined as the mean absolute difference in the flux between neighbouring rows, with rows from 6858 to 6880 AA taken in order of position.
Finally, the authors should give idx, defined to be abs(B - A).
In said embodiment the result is 21.6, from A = 1.02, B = 22.64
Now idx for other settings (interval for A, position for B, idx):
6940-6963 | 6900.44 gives 23.0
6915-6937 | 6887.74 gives 23.6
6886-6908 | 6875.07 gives 23.9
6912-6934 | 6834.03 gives 23.4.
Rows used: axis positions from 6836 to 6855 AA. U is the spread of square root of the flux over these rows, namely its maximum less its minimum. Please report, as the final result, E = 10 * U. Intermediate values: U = 0.6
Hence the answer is 6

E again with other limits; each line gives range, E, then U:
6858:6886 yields 3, 0.3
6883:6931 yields 3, 0.3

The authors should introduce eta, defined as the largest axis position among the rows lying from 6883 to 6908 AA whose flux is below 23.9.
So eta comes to 6890.92 AA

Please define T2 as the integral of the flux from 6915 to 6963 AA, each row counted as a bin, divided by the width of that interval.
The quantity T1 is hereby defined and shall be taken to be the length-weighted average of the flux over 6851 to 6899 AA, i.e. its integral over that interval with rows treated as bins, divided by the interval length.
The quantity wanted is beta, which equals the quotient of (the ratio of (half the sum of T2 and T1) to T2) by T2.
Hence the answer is 0.0418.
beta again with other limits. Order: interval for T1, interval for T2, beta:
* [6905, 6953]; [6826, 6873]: 0.0410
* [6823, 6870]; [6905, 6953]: 0.0416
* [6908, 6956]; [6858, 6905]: 0.0403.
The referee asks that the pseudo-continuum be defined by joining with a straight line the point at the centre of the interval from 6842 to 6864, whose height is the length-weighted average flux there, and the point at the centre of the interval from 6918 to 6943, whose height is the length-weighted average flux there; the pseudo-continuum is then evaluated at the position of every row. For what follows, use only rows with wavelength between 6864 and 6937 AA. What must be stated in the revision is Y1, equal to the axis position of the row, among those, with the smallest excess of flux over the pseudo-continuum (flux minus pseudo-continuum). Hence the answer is 6932.29 AA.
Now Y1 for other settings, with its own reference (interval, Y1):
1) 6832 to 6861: 6837.18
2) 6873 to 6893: 6884.57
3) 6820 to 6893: 6837.18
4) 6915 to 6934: 6932.29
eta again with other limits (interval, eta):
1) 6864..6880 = 6878.23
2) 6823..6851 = 6843.48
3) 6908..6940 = 6938.68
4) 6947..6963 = 6961.09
